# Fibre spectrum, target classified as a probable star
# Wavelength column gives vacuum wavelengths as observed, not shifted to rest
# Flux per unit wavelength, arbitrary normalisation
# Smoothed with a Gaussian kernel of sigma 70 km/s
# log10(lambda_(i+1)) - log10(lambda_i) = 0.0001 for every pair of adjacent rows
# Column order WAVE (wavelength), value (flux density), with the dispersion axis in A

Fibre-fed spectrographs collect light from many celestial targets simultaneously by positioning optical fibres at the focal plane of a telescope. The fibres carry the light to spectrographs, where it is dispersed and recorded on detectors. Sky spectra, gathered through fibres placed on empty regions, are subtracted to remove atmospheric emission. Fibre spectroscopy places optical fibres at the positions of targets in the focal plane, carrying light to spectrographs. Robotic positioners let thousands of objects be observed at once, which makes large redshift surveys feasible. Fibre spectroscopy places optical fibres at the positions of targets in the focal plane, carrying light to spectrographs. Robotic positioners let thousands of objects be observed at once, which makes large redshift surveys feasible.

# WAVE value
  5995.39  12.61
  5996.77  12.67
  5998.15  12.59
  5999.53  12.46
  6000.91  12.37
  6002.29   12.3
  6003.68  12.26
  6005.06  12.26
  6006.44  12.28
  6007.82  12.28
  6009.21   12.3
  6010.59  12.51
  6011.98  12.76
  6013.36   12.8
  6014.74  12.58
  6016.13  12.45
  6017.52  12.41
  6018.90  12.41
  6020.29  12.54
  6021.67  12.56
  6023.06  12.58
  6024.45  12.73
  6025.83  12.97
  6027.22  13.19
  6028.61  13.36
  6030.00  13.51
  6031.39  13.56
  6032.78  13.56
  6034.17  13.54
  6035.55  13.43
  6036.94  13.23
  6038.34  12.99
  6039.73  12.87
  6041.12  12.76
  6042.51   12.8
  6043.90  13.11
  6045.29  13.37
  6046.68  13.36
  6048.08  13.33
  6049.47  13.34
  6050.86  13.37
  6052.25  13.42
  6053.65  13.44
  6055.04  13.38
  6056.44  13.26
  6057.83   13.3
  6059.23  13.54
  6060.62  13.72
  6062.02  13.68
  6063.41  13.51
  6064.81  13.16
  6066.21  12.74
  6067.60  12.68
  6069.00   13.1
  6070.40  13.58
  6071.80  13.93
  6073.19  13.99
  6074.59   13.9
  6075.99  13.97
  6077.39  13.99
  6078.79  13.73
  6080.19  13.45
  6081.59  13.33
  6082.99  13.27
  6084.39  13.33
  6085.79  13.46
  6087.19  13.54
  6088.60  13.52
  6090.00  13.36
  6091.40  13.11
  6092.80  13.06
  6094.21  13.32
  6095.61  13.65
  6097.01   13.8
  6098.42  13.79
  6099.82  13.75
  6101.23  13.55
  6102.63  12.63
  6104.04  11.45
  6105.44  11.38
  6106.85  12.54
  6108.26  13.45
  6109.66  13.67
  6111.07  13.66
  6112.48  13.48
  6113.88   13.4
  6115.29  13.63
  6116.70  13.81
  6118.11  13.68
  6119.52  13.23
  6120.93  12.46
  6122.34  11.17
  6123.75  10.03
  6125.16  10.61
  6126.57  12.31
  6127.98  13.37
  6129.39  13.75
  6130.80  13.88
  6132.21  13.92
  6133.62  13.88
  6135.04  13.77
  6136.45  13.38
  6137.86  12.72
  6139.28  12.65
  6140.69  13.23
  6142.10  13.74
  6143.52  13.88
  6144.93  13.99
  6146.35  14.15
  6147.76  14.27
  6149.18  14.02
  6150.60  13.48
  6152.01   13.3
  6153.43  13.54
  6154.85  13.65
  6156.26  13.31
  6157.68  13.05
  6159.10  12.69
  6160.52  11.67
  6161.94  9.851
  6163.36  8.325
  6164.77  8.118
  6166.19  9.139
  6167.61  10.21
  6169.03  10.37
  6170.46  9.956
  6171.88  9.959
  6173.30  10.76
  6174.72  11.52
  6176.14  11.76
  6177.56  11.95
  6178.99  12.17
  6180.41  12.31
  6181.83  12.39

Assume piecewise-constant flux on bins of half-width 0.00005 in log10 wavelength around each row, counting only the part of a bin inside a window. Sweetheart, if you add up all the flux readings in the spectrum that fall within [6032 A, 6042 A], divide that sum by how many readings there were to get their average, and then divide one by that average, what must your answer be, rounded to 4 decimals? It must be 0.0758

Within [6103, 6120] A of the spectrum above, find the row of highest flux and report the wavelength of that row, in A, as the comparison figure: 6116.70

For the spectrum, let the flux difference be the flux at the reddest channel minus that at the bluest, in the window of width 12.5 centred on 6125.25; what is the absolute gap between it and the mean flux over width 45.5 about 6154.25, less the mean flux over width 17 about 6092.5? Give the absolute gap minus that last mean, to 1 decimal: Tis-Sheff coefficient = -1.9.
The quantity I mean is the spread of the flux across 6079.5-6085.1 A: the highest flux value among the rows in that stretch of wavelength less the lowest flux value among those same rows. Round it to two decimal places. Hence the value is 0.18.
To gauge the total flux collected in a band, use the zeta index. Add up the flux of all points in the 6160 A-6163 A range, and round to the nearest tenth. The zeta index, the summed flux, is 21.5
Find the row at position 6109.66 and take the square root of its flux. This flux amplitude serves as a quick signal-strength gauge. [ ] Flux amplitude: 3.70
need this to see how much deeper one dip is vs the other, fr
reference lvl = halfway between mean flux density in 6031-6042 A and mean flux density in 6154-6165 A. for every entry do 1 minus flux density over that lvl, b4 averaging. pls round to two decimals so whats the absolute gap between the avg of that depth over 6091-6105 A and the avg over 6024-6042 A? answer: 0.00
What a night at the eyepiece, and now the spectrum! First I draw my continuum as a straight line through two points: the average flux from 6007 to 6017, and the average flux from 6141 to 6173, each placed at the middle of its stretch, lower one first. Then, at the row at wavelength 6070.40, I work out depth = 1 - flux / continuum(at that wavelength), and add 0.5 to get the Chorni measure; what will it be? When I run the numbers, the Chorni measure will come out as 0.40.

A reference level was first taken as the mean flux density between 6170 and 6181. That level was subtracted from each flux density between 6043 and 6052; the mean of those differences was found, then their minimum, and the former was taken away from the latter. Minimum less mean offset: -0.20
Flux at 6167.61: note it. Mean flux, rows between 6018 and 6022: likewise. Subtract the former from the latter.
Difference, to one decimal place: 2.3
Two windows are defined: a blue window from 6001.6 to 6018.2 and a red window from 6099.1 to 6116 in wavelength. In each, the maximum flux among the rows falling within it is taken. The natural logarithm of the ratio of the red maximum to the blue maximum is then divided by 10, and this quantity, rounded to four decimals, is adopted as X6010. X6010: 0.0072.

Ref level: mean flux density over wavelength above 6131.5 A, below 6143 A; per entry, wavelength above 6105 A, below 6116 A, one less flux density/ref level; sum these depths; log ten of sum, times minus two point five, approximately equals 2.0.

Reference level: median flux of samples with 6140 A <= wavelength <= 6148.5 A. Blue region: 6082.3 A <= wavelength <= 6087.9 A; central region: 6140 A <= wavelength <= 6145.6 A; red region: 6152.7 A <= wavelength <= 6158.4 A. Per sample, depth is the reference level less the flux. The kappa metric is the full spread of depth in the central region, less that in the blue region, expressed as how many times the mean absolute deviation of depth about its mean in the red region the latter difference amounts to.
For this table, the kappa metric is 2.4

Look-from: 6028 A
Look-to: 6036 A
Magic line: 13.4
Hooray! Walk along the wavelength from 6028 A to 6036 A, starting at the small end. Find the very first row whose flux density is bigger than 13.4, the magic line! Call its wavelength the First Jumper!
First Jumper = 6030.00 A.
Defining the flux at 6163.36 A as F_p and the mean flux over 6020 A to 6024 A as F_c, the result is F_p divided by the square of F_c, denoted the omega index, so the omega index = 0.05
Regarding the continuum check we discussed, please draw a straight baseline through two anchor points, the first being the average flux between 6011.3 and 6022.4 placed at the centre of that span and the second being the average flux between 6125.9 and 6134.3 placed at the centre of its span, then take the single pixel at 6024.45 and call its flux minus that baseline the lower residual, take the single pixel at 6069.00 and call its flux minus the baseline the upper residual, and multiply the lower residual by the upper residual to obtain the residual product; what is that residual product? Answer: 0.01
